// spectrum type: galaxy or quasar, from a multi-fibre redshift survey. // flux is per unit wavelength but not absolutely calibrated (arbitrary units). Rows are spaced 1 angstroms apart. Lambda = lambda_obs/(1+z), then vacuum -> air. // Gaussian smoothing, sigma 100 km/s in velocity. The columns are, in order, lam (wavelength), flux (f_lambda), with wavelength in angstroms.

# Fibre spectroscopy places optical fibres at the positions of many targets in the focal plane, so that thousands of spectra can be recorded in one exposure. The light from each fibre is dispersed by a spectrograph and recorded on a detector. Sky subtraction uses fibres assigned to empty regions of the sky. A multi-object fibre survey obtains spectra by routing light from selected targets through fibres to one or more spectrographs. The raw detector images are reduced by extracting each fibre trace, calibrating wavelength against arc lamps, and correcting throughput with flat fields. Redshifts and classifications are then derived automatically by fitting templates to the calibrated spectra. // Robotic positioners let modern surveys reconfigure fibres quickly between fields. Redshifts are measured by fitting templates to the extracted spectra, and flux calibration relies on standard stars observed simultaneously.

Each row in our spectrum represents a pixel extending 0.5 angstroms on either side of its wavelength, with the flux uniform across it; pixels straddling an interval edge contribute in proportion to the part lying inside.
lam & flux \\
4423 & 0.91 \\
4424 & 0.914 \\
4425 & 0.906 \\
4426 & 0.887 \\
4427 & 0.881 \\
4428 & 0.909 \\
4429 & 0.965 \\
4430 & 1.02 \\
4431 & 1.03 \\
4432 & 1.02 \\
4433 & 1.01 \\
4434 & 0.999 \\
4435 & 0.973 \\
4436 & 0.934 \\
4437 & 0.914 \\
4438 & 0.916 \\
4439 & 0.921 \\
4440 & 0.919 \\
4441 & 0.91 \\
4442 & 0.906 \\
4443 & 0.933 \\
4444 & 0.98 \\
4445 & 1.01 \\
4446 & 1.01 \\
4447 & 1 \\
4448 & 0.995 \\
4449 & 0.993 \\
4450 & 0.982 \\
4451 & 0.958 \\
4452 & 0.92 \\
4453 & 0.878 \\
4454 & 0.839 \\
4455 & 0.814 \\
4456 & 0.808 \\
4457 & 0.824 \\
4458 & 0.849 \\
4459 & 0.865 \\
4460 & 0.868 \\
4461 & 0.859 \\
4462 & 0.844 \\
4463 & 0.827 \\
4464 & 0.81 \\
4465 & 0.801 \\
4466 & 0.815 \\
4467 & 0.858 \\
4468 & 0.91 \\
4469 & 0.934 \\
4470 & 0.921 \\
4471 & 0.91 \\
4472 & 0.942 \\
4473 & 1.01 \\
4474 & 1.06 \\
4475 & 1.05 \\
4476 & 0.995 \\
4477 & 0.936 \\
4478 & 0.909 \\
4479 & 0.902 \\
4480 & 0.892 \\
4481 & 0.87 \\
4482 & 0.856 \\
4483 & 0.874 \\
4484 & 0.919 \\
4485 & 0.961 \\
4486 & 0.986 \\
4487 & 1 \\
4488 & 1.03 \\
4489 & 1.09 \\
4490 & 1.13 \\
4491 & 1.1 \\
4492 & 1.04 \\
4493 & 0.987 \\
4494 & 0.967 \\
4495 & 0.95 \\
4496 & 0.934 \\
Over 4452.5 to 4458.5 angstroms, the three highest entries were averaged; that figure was 0.86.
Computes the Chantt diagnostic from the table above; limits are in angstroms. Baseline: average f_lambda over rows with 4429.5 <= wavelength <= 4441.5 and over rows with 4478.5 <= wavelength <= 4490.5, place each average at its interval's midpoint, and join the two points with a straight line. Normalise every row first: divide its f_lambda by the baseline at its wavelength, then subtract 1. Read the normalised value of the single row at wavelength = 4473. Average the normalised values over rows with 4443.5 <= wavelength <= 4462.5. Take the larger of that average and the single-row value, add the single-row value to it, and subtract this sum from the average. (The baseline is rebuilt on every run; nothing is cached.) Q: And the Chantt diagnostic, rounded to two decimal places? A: -0.16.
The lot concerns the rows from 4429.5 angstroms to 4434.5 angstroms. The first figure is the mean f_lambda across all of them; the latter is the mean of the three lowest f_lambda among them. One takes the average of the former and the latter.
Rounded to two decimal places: 1.01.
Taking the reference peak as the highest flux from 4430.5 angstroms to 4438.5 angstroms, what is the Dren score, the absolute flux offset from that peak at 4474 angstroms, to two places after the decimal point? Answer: 0.03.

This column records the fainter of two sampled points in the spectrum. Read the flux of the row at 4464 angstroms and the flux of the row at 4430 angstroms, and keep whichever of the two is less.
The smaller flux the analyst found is 0.81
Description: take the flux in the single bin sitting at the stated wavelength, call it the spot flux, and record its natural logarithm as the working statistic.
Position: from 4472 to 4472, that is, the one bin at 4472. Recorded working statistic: -0.06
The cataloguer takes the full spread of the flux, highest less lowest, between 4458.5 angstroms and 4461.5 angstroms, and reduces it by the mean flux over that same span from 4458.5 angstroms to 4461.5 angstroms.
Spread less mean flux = -0.855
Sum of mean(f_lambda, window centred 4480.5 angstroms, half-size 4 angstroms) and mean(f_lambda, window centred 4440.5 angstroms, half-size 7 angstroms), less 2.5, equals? -0.65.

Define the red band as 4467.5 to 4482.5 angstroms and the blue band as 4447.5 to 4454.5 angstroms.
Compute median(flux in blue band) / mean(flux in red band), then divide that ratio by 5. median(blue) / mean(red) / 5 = 0.204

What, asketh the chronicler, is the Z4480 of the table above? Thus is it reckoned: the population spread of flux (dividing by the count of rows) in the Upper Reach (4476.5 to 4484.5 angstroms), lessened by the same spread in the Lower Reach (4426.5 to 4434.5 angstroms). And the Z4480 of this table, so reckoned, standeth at -0.027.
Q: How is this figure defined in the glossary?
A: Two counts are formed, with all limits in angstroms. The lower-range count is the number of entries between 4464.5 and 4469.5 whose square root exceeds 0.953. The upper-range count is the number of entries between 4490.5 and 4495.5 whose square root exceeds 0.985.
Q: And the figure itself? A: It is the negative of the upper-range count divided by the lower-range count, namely -1.5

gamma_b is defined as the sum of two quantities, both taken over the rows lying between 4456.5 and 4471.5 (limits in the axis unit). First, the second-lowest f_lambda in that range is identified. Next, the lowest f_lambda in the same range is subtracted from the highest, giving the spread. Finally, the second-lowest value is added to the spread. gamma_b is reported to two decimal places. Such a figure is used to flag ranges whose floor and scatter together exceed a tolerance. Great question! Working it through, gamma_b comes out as 0.94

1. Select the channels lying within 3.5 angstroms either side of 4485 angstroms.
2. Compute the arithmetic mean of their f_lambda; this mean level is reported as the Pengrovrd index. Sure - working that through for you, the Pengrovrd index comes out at 0.95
